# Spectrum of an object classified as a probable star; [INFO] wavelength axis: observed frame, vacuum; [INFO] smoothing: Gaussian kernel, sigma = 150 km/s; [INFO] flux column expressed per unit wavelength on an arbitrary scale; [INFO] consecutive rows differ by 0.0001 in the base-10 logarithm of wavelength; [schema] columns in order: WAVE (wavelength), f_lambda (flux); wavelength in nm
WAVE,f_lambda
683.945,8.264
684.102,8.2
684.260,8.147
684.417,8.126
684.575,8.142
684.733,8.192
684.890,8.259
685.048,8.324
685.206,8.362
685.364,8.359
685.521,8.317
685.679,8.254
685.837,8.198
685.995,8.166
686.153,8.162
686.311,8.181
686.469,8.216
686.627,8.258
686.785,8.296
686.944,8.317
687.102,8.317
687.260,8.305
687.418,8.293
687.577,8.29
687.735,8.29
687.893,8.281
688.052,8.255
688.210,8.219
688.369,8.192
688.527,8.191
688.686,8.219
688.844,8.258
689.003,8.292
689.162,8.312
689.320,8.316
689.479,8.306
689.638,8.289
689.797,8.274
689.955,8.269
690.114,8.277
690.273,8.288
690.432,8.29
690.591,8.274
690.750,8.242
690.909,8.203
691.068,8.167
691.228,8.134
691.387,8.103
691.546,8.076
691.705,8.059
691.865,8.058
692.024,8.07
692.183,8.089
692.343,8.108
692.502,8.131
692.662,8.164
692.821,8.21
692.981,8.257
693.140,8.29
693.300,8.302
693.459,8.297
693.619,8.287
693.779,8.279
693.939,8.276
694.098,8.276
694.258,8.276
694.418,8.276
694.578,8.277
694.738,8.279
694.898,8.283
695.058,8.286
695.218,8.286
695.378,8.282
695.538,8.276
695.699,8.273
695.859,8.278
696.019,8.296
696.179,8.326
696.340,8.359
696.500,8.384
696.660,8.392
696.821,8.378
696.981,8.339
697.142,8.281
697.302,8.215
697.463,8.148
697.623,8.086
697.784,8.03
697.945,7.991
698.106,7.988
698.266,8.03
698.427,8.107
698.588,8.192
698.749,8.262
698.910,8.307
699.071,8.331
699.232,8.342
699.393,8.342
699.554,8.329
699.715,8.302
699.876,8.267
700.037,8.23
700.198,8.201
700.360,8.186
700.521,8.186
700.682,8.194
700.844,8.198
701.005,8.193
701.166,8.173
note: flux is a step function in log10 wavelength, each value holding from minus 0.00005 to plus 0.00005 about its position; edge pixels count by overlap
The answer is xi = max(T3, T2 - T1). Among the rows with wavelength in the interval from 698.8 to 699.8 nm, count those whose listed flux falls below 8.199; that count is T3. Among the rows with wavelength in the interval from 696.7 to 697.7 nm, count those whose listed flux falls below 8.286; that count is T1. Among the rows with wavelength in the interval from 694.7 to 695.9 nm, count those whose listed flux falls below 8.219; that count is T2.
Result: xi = 0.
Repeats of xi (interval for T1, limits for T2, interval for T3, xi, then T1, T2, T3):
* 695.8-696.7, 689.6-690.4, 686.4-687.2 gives 0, 1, 0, 0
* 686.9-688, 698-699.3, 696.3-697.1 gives 3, 1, 4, 0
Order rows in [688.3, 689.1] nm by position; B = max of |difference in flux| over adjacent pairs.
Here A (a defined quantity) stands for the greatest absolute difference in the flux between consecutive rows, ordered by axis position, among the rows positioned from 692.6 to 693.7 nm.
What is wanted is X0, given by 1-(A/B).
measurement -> -0.2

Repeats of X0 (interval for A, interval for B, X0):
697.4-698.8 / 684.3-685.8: -0.3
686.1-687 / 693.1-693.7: -2.5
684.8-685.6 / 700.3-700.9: -7.1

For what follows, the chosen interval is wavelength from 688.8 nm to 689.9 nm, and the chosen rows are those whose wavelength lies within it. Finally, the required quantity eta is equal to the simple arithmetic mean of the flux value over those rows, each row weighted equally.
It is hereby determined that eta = 8.29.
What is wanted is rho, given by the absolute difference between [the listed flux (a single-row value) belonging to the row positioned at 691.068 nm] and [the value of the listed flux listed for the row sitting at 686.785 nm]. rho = 0.129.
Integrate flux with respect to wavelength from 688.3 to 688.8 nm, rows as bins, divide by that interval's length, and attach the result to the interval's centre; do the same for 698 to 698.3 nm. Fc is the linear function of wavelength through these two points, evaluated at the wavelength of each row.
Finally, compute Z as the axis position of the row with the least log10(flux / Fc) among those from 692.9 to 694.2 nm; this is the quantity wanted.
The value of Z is 692.981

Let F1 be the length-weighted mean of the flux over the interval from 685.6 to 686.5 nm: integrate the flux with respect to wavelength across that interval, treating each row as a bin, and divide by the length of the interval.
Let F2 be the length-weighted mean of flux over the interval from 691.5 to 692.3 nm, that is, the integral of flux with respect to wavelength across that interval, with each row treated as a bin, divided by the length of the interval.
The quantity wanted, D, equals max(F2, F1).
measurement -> 8.19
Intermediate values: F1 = 8.19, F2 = 8.07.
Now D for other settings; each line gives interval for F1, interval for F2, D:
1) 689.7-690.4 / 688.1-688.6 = 8.28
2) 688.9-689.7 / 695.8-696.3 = 8.30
